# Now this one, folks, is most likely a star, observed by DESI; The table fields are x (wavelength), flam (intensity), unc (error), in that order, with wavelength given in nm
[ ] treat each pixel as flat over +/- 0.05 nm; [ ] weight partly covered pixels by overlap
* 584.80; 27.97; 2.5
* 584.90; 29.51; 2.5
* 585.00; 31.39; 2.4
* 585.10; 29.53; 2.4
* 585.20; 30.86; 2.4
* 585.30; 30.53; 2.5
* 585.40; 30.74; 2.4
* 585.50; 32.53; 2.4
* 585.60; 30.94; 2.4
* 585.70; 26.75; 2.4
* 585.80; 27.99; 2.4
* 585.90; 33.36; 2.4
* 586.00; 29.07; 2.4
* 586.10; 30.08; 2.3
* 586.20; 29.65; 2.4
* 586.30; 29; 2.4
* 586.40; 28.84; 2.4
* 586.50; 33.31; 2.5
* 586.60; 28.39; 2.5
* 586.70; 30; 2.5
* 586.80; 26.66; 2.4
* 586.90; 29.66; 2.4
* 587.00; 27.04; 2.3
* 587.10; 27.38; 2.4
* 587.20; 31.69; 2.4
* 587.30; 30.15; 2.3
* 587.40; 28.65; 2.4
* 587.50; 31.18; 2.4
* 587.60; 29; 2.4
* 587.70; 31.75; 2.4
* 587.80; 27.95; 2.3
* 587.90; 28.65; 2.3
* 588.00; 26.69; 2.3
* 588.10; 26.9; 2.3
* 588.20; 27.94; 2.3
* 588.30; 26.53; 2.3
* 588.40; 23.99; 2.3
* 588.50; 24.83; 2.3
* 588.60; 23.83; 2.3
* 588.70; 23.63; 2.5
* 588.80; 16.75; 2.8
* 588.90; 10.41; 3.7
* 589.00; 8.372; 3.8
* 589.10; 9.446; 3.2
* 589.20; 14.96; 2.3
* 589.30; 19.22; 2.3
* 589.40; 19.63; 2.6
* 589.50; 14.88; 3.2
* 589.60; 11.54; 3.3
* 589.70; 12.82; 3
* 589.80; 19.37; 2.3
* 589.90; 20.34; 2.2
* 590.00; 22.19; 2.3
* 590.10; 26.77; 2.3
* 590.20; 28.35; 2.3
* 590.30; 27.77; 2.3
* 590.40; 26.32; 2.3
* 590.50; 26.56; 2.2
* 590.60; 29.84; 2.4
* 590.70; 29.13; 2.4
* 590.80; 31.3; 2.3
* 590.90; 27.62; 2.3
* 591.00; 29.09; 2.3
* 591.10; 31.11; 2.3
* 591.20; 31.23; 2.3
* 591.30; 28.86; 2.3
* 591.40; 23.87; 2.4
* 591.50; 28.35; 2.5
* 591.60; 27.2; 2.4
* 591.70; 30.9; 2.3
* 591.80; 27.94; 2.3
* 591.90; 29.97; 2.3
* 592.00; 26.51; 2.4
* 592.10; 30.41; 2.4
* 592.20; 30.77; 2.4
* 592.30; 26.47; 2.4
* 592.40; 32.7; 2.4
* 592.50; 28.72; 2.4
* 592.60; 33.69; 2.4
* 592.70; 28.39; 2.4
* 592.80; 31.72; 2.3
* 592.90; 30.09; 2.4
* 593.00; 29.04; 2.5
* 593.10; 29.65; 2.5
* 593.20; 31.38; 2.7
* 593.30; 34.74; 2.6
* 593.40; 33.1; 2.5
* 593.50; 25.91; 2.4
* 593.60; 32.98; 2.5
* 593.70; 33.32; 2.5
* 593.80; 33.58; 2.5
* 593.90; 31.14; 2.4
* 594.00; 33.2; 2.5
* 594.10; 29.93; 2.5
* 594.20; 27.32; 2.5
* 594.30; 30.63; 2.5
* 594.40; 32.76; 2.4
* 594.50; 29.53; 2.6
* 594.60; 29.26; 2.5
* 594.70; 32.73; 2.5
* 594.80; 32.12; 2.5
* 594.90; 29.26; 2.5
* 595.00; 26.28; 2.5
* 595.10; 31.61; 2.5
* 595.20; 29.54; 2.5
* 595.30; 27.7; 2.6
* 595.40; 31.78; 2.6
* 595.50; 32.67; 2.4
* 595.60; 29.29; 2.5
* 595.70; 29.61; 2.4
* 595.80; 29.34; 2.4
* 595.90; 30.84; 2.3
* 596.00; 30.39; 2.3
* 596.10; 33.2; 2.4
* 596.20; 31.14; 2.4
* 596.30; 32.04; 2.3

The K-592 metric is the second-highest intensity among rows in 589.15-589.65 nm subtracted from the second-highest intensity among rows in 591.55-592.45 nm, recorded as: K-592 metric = 11.7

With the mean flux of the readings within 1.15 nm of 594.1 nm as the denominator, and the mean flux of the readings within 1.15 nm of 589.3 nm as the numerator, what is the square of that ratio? 0.4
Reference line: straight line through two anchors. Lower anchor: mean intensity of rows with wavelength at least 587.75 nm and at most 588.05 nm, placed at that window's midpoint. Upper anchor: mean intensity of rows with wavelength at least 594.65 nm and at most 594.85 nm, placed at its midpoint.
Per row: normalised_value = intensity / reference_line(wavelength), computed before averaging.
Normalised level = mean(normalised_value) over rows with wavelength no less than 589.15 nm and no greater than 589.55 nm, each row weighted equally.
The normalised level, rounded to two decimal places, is 0.60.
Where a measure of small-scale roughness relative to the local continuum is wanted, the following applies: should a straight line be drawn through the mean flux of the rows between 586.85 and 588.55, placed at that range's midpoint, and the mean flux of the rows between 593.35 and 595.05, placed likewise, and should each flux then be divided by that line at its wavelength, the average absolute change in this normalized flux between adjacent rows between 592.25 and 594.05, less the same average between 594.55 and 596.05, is 0.034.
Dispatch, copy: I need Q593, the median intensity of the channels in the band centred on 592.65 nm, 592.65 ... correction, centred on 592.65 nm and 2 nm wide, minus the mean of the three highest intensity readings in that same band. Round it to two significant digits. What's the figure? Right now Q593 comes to -3.6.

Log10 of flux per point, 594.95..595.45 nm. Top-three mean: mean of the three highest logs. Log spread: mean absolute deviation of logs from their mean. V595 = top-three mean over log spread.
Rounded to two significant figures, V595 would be 52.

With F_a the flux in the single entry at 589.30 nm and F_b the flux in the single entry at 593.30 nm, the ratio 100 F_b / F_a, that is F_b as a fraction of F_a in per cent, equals 181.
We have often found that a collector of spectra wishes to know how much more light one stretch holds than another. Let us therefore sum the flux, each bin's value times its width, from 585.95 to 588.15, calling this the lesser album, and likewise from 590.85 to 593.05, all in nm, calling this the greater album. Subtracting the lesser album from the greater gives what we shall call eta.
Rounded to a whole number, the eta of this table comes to 0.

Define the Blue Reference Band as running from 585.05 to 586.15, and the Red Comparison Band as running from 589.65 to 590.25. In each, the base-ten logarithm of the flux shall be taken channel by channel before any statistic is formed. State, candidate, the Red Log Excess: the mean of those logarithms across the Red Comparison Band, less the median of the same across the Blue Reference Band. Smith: -0.16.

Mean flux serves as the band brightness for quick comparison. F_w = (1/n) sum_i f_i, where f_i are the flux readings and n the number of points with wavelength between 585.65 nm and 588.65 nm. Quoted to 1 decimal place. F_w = 28.6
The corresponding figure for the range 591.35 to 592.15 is 28.1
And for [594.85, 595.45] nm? 29.4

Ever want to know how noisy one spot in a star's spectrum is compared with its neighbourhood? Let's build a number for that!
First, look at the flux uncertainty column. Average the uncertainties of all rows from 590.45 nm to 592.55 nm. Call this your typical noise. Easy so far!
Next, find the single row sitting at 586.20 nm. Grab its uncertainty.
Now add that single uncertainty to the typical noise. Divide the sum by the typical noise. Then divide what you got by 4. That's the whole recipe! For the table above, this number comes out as 0.505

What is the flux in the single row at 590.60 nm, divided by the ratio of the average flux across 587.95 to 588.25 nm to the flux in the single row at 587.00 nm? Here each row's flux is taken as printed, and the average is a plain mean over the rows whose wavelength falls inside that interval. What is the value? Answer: 29.7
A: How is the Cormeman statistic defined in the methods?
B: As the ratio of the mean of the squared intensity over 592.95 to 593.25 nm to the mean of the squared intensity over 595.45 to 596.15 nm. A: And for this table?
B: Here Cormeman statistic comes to 0.95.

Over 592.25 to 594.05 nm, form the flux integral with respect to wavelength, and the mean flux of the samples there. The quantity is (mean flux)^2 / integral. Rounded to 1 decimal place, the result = 17.3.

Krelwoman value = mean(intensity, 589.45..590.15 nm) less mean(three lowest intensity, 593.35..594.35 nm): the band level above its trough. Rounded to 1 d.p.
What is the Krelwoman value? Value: -9.4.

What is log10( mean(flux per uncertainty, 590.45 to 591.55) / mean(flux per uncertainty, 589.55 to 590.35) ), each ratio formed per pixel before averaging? 0.14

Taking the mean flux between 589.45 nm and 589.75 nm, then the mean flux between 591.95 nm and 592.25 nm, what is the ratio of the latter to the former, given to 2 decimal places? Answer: 2.23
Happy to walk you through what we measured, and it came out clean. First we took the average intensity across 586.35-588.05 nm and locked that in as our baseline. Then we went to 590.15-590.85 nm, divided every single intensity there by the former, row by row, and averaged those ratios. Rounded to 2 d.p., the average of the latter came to 0.97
